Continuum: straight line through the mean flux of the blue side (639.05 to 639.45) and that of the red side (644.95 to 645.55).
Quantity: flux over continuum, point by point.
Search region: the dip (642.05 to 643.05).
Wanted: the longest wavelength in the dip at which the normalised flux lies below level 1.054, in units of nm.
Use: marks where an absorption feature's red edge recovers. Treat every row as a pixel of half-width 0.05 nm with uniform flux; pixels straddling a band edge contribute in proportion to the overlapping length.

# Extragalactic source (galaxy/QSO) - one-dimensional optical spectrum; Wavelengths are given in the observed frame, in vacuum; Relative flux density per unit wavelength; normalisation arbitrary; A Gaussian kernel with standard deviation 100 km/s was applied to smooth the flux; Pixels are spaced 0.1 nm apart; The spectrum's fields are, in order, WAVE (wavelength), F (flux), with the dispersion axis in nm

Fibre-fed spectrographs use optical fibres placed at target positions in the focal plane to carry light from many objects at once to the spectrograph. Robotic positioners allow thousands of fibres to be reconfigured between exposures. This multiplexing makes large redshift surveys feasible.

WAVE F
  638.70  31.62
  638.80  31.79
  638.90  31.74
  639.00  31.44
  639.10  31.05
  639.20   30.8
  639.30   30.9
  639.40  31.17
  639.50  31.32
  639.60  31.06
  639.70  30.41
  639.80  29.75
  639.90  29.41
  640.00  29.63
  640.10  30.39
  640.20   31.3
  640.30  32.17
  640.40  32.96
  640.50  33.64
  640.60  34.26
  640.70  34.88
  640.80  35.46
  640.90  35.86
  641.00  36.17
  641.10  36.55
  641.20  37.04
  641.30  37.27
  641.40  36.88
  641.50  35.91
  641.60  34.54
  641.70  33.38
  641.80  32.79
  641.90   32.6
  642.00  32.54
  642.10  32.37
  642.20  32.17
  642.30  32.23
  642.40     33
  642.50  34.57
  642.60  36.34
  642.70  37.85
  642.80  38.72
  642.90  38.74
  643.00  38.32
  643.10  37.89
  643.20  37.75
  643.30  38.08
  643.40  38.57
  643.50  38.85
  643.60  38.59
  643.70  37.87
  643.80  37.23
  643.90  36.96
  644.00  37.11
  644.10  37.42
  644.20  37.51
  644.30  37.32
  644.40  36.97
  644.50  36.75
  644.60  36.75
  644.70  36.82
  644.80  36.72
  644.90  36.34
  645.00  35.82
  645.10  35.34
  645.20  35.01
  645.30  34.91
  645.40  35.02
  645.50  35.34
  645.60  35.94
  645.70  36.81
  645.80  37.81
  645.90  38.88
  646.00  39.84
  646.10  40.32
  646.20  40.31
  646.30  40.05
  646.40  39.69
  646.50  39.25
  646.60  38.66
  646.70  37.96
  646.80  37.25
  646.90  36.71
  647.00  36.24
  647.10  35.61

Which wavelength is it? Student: 642.50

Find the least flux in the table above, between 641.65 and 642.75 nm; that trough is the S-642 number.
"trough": 32.17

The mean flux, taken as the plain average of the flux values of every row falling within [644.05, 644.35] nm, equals 37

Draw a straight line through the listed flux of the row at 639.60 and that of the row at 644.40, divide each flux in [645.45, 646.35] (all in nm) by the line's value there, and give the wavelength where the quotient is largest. 646.10 nm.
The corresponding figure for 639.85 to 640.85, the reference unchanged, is 640.80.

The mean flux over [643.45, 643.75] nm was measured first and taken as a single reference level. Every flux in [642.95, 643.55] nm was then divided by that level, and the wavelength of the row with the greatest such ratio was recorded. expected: 643.50 nm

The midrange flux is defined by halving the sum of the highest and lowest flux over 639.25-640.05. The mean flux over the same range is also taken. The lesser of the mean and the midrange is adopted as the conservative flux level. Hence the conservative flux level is 30.4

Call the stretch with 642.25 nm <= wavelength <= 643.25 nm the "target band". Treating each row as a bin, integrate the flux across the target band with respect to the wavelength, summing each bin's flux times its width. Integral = 36.5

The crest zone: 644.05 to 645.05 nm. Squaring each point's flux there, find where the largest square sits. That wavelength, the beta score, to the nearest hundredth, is 644.20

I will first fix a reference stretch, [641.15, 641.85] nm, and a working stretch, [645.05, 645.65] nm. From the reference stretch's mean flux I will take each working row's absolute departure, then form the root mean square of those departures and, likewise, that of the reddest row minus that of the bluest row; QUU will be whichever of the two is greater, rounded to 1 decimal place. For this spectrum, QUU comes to 0.5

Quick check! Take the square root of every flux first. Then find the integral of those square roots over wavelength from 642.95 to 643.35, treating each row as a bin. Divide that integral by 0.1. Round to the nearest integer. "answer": 25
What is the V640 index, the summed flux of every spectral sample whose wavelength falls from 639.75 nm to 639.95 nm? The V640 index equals 59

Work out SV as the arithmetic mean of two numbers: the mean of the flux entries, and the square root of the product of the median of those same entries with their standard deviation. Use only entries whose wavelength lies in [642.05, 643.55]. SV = 23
